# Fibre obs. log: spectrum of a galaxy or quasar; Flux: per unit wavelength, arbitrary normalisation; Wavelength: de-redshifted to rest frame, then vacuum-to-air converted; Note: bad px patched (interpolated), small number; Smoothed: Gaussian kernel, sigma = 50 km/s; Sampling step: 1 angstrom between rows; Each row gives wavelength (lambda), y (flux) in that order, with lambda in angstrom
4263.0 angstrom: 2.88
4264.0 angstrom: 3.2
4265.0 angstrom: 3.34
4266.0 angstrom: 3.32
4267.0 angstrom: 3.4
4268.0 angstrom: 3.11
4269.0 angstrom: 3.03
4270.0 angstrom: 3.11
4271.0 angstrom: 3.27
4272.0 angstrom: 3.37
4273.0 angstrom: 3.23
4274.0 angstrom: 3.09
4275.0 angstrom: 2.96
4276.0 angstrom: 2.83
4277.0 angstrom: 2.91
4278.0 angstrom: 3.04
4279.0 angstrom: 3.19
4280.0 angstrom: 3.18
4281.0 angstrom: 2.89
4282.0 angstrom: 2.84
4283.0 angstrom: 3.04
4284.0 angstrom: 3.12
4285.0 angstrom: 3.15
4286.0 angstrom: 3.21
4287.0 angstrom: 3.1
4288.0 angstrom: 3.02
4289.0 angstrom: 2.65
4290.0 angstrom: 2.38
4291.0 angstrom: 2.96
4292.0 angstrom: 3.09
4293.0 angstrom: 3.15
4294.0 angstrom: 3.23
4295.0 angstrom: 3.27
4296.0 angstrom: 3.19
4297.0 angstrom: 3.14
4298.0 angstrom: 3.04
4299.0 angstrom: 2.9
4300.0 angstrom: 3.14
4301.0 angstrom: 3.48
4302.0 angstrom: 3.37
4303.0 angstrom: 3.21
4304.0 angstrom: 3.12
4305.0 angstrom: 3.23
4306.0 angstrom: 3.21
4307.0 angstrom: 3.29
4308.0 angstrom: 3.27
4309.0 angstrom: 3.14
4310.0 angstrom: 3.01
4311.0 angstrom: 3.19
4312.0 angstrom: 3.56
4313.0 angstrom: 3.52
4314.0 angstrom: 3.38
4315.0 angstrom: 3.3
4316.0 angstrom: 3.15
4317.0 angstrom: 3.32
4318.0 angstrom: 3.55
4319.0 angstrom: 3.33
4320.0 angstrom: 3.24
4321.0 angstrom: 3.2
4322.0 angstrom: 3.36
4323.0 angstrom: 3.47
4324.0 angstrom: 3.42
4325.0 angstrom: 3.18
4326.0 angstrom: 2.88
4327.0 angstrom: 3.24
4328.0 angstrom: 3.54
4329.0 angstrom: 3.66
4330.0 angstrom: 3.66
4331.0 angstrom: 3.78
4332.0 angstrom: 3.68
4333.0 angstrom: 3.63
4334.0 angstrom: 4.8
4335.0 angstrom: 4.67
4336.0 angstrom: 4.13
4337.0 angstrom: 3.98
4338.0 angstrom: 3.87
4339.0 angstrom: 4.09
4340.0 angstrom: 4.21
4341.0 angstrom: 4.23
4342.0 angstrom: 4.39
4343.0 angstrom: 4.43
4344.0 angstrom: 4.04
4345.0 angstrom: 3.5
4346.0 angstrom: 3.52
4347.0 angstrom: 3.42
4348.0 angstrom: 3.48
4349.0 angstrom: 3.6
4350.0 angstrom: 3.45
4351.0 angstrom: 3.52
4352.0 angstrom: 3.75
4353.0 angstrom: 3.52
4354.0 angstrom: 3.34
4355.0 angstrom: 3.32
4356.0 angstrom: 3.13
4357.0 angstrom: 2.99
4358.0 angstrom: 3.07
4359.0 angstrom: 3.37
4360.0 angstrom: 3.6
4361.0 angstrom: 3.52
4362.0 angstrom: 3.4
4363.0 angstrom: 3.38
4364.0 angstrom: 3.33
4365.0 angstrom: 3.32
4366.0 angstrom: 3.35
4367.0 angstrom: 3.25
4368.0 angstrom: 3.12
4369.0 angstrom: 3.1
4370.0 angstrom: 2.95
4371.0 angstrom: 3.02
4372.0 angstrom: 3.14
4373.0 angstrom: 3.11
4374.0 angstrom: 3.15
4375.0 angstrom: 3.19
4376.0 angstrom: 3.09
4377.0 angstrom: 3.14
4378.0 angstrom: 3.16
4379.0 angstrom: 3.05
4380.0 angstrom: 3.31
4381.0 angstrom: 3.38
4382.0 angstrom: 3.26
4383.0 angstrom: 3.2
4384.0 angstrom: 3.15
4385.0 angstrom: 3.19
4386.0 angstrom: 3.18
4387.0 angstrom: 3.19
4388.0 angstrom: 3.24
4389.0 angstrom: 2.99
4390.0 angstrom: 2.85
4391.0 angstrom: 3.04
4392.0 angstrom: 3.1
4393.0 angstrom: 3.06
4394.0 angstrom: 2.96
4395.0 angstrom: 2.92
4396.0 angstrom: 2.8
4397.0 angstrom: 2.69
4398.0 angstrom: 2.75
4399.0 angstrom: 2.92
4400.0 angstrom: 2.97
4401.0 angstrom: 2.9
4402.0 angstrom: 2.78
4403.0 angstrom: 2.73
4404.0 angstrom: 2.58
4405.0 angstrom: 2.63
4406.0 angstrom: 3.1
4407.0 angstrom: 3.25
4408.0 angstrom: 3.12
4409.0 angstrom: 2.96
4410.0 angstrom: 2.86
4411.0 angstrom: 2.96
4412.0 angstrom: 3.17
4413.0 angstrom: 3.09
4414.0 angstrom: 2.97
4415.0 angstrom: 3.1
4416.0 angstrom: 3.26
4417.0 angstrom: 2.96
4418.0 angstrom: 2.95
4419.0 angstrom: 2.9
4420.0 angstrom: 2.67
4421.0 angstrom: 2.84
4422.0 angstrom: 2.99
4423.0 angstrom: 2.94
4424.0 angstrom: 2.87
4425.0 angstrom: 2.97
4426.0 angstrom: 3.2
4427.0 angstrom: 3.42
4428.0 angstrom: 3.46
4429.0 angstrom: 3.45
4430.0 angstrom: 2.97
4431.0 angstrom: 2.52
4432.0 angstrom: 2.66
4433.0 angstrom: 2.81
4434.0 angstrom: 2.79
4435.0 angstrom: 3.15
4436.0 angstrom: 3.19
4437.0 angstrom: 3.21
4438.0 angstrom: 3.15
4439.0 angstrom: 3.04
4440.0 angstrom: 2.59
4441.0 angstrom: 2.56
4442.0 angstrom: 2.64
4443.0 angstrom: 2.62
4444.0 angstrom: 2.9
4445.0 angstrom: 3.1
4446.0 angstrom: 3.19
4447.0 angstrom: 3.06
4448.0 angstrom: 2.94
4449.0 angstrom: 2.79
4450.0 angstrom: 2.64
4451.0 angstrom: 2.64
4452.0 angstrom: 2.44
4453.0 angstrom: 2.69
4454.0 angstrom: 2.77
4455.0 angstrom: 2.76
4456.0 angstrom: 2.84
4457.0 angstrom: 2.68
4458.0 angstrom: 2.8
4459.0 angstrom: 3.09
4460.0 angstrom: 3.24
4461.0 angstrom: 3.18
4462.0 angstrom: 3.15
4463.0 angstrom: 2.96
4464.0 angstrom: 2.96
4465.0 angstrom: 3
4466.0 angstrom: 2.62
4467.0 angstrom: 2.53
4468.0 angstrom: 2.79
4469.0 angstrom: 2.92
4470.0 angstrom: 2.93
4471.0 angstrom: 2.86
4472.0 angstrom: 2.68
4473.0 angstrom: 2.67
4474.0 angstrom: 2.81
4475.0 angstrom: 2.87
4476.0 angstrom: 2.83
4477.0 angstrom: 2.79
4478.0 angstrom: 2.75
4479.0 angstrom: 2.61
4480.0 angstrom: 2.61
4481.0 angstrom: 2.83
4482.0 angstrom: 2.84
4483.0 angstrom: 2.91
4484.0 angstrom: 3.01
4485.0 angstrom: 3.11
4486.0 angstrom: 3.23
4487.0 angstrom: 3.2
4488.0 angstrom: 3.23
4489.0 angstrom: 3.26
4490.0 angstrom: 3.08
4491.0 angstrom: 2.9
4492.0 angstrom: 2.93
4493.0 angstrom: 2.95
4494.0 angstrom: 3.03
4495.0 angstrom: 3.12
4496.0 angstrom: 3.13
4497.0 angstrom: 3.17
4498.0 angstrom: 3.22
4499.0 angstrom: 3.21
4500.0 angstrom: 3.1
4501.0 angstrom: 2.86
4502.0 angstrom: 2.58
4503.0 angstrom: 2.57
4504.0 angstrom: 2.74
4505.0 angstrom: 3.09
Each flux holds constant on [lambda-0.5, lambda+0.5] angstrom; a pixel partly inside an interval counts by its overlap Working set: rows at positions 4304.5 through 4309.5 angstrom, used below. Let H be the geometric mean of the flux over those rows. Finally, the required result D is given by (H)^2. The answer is 10.4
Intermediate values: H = 3.23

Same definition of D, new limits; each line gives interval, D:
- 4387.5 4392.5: 9.2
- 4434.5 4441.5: 8.8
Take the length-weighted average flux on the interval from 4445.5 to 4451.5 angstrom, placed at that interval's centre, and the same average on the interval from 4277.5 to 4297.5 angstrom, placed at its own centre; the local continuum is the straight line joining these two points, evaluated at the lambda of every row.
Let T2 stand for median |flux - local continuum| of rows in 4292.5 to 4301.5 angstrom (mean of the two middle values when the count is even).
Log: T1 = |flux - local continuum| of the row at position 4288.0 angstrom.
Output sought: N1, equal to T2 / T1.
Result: 6.1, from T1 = 0.02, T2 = 0.13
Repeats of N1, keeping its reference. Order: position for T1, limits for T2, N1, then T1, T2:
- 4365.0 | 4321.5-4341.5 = 1.9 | 0.36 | 0.67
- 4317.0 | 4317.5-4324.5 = 1.1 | 0.31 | 0.35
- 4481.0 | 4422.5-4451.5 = 17.7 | 0.01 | 0.24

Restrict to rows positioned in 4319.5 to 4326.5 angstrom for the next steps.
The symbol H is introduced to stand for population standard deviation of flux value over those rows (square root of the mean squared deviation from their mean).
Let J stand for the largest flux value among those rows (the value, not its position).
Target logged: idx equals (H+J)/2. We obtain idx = 1.83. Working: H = 0.18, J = 3.47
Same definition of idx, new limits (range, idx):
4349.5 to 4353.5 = 1.93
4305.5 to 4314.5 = 1.86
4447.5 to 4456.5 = 1.54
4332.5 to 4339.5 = 2.60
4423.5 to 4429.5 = 1.85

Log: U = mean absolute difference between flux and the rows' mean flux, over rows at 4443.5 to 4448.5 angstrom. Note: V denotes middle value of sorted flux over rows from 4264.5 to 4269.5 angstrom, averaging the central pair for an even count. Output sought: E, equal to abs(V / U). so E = 35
